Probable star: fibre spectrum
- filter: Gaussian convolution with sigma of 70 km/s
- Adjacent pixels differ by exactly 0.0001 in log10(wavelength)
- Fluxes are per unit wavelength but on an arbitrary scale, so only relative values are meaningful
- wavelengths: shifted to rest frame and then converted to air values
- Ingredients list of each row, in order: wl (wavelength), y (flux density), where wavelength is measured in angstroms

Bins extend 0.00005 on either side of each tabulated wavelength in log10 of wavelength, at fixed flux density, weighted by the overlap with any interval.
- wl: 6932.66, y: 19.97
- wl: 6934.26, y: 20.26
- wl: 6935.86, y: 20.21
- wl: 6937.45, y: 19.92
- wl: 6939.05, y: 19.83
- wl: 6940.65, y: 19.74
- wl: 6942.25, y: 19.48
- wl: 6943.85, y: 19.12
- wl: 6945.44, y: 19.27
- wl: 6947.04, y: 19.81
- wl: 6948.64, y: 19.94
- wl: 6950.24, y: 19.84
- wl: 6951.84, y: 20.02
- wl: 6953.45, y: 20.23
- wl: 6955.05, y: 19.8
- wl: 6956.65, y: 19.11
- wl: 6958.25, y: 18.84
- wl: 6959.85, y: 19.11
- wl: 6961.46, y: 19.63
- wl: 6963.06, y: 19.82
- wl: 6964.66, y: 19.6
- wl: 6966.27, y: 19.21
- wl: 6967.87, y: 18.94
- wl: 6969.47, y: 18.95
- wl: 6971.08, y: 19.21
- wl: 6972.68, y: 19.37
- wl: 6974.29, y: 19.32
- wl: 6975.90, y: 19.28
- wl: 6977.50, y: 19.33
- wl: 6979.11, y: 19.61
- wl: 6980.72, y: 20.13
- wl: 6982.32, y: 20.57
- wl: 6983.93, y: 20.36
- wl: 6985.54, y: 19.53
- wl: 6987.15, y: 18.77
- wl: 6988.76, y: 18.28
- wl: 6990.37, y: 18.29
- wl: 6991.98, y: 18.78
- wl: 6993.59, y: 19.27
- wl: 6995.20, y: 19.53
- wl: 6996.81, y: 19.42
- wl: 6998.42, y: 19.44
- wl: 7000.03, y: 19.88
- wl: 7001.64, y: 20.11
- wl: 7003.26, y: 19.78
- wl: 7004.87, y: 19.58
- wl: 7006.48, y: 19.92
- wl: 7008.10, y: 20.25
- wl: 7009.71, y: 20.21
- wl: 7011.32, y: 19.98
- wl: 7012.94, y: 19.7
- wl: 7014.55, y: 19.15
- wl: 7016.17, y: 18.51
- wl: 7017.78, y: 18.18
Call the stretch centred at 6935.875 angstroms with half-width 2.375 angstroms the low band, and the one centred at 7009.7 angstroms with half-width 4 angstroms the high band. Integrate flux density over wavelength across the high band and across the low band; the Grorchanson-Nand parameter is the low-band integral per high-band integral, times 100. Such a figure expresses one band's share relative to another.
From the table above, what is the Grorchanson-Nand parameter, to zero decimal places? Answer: 60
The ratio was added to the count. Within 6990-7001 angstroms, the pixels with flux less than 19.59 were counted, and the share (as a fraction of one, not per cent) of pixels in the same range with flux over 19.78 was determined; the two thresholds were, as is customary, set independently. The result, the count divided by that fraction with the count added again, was 48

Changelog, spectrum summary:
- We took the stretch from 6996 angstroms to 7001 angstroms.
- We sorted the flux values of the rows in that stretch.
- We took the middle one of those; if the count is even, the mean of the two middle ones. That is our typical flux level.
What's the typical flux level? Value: 19.4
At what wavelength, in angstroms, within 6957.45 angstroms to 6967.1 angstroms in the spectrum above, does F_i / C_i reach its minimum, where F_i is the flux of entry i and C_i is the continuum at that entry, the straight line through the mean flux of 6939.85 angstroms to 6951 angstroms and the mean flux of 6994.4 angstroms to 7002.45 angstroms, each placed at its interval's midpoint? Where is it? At 6958.25 angstroms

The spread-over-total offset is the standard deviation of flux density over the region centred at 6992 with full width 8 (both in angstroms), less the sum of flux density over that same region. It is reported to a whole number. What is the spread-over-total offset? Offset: -94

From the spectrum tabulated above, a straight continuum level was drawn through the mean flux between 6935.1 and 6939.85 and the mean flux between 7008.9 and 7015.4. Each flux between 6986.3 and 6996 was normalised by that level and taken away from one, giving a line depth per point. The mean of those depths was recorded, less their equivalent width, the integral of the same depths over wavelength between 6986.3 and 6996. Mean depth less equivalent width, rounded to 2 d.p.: -0.44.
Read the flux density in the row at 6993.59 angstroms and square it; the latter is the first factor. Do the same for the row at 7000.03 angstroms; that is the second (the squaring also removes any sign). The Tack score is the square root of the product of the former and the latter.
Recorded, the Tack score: 383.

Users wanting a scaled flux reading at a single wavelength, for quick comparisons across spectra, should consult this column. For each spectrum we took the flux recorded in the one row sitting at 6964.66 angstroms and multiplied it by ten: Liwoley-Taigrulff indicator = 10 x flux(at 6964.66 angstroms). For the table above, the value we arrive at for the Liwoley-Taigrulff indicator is 196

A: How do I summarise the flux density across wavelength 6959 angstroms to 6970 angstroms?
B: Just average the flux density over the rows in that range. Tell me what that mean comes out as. 19.3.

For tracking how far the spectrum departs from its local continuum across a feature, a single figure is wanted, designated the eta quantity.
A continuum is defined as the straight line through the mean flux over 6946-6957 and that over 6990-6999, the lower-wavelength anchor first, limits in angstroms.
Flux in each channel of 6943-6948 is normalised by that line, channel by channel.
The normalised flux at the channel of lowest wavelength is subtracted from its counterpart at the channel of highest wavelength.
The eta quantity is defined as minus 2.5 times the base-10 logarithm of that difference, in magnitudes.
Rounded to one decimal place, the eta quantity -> 3.6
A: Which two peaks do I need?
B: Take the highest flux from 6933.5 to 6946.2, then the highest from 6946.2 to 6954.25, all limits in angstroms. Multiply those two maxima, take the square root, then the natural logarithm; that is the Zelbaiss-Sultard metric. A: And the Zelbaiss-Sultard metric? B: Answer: 3.01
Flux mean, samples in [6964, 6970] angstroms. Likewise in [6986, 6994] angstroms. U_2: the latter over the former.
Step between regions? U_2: 0.974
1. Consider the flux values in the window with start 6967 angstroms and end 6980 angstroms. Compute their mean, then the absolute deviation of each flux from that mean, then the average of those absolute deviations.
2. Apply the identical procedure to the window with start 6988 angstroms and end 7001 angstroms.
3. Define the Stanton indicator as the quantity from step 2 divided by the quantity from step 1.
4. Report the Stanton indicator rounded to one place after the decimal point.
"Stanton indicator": 3.0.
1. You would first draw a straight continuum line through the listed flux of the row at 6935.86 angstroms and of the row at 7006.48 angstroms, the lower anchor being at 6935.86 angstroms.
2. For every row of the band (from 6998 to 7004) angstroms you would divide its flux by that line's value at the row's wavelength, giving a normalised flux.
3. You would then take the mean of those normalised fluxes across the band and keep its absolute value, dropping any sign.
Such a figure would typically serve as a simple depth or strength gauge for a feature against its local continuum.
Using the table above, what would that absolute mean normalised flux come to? 0.993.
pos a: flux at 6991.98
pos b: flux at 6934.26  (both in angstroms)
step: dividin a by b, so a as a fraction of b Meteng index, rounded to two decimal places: 0.93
